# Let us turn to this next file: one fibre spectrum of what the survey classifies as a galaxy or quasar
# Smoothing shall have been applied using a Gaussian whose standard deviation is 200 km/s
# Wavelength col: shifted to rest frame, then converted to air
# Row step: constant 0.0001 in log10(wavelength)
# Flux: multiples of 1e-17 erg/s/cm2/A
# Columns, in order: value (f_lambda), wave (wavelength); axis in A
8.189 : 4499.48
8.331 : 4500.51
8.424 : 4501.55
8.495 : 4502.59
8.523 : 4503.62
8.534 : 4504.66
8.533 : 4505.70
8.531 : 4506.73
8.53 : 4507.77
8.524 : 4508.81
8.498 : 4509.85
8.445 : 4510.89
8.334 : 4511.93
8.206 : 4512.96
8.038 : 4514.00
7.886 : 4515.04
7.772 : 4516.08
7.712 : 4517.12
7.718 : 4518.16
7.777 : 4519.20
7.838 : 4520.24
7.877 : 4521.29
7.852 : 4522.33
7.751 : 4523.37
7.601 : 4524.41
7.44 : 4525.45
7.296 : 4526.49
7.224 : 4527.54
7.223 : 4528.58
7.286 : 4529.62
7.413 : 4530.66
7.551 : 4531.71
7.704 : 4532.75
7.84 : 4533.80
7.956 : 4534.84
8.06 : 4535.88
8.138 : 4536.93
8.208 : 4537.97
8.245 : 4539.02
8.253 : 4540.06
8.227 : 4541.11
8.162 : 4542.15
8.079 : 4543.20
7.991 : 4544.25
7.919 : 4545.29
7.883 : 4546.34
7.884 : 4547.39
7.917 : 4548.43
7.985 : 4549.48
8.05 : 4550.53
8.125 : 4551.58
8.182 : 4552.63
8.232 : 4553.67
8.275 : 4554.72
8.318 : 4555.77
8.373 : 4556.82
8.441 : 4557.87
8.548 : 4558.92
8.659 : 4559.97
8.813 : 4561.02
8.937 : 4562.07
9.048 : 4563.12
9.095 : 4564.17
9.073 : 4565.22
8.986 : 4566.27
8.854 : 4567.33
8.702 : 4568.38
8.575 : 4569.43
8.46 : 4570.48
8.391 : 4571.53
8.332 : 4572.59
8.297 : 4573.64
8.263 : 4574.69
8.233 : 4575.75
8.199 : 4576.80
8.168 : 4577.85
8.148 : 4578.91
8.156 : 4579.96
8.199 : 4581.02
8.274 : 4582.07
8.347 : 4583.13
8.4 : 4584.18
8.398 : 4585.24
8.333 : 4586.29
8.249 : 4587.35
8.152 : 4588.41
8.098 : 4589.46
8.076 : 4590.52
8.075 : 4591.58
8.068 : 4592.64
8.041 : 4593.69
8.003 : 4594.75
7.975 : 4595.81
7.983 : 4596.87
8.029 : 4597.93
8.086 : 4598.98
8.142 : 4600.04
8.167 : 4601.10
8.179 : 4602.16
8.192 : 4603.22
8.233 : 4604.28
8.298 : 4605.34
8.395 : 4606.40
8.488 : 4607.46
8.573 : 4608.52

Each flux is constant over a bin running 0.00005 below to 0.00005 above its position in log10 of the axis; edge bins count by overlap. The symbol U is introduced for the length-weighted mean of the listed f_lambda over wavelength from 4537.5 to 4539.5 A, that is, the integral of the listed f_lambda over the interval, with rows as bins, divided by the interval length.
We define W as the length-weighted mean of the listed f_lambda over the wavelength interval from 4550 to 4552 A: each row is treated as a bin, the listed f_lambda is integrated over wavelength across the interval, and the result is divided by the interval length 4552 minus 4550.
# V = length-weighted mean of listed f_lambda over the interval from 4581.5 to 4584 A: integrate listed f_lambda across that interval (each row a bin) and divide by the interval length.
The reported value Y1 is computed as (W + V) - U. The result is 8.20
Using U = 8.21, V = 8.3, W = 8.07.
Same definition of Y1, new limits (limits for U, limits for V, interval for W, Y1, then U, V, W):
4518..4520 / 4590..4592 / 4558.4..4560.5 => 8.90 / 7.77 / 8.1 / 8.60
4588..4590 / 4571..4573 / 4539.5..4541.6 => 8.45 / 8.14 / 8.3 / 8.24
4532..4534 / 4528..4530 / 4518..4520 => 7.32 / 7.73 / 7.3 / 7.77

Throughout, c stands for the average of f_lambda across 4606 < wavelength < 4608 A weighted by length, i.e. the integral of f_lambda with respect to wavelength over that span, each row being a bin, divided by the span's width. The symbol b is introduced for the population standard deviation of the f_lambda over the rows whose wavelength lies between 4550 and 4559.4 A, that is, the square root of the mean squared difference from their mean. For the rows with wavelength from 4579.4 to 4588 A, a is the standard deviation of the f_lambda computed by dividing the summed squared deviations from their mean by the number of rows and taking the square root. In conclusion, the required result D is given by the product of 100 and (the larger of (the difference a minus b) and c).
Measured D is 845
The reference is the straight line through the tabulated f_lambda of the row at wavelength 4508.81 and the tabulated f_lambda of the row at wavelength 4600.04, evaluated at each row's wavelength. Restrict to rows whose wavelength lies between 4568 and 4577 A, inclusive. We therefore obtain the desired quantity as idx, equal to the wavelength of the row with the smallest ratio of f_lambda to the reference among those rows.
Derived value 4576.80 A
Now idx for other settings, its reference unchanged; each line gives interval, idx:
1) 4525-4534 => 4527.54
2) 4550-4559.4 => 4550.53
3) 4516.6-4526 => 4525.45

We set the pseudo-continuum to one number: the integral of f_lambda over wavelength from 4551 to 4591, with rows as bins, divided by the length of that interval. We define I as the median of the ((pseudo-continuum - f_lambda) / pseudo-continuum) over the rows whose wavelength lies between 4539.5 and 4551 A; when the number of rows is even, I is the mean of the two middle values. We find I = 0.05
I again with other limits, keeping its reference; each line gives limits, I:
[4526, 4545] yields 0.05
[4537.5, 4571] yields 0.02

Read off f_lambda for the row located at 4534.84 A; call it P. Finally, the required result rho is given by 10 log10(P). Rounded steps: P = 7.956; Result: 9.01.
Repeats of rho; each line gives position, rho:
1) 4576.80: 9.14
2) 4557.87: 9.26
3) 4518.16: 8.88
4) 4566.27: 9.54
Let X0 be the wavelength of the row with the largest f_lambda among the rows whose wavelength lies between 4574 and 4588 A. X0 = 4584.18 A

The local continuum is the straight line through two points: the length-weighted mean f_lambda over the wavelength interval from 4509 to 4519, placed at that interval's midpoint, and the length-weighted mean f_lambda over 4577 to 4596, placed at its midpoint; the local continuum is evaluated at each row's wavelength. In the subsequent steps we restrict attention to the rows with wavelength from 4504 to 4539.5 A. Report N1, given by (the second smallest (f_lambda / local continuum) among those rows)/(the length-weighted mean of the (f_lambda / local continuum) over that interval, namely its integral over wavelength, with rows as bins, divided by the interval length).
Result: 0.910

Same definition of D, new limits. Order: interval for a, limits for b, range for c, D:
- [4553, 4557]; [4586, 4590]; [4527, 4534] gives 744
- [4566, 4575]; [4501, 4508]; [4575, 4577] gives 821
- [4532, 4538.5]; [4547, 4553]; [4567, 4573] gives 855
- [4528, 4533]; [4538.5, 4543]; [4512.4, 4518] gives 792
